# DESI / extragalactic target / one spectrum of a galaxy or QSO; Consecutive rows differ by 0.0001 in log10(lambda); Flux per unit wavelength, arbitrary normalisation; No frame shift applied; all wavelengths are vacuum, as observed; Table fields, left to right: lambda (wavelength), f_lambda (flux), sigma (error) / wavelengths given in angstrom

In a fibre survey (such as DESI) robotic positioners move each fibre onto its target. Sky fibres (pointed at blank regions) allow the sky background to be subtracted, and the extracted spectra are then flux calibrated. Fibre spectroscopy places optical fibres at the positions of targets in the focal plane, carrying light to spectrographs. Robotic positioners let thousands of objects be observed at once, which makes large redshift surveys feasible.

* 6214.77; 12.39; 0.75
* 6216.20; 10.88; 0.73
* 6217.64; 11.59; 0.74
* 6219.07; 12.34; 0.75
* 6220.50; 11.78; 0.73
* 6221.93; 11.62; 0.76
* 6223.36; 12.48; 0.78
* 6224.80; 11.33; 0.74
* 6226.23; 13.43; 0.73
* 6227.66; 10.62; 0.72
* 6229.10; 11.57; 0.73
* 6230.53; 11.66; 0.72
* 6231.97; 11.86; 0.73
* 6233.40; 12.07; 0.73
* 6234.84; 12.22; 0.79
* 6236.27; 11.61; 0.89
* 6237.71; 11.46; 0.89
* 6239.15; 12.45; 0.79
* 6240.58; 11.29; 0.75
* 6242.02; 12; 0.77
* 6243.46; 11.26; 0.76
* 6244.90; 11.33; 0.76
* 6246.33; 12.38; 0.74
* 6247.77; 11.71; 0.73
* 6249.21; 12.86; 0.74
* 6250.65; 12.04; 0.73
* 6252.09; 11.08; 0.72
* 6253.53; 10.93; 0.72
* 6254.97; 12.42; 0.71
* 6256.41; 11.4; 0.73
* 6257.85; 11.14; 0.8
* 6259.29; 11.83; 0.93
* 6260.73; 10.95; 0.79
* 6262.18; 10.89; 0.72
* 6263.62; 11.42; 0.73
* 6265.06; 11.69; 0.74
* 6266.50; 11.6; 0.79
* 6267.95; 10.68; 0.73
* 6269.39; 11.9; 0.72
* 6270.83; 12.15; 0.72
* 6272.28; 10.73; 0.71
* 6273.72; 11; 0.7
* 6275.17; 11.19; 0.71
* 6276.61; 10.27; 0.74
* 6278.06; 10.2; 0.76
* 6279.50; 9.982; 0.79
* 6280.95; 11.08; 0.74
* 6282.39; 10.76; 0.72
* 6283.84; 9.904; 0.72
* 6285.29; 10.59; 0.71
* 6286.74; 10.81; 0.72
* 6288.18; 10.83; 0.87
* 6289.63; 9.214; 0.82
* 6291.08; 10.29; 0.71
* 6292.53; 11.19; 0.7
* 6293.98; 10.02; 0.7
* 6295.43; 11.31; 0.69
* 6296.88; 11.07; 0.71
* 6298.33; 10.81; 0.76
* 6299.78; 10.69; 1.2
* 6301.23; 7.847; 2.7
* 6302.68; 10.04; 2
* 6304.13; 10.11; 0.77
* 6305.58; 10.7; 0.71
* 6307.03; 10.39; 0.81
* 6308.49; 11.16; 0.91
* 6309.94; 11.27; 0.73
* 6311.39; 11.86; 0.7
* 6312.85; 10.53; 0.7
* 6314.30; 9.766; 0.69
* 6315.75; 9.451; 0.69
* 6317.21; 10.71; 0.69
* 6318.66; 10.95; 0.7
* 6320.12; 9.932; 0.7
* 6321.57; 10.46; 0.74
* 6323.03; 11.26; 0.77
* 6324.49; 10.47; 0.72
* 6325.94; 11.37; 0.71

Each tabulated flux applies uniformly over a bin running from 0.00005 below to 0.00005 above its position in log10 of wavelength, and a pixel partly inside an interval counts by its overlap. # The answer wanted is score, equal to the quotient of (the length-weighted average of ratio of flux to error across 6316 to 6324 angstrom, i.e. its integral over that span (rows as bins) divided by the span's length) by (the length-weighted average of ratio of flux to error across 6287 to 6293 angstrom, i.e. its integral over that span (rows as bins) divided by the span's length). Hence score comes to 1.09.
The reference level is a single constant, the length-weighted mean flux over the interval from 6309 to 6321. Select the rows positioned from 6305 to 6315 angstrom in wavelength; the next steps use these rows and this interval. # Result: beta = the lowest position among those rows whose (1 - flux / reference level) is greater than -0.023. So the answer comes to 6305.58 angstrom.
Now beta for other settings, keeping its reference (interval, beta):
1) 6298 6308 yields 6298.33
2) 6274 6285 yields 6276.61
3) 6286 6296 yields 6286.74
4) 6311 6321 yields 6312.85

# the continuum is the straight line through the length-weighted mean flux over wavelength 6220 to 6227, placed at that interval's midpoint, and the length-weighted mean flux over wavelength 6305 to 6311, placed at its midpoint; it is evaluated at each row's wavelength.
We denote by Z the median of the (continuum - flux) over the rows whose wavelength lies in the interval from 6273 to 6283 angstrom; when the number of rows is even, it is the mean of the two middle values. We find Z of 0.54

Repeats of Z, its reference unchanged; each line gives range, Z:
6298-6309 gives 0.47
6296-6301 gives 0.27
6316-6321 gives 0.10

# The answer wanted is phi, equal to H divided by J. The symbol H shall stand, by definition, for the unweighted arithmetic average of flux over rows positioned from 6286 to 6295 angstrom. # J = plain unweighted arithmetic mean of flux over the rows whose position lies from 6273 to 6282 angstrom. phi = 0.98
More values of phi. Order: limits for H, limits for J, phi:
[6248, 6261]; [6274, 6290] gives 1.11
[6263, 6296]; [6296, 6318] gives 1.04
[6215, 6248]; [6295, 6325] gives 1.12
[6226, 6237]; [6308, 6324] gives 1.11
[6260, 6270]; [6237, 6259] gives 0.96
